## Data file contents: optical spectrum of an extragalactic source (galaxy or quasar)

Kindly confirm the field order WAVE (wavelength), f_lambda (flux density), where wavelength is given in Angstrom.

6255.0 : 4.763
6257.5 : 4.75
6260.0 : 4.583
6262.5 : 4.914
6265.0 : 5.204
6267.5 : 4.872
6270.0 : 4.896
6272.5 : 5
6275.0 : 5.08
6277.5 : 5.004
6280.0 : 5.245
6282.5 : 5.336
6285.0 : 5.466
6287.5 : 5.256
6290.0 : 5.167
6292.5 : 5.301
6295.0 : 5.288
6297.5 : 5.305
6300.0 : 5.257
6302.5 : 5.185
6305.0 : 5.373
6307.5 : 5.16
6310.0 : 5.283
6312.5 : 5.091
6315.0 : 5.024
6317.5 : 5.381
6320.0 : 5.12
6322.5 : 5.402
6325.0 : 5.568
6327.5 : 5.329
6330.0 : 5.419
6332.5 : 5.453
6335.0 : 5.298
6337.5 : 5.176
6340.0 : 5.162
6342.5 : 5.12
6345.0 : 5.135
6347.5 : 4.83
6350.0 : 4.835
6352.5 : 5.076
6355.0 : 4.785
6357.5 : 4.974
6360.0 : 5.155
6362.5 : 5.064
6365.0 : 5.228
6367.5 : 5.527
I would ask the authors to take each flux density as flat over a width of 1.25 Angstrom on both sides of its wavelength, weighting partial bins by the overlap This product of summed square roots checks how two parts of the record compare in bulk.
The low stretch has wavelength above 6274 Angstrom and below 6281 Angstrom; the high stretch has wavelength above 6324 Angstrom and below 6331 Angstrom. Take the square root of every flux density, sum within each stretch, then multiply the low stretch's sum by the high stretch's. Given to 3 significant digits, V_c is 47.4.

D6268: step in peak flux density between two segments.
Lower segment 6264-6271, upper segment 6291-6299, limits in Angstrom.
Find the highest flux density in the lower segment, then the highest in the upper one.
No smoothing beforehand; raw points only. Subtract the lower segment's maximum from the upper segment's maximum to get 0.10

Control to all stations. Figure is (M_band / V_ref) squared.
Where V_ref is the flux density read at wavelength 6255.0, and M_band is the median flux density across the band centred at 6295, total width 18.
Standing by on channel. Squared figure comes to 1.22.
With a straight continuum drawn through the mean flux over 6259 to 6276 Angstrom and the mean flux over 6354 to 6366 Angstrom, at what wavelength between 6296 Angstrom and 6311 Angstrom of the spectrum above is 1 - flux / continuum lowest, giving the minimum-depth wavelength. 6305.0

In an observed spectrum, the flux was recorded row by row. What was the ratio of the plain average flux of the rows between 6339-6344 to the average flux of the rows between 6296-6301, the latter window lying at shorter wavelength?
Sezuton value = 0.97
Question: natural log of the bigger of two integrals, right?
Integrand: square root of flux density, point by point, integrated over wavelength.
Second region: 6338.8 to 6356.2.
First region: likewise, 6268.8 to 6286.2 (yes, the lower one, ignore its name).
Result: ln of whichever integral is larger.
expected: 3.68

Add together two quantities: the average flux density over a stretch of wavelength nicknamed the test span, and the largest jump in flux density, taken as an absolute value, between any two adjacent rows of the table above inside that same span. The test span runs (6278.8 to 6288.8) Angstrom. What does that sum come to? 5.54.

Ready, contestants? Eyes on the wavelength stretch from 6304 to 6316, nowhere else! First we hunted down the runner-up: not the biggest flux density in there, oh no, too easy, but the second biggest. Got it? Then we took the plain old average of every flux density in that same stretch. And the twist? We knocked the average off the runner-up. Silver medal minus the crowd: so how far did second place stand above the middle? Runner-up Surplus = 0.10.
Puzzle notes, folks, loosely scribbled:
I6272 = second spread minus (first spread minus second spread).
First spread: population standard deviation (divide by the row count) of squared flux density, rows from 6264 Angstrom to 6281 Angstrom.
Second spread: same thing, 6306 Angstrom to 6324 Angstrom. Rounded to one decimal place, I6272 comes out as 1.5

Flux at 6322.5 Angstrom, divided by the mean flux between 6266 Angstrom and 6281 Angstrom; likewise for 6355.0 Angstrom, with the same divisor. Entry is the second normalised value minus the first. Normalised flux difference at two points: -0.12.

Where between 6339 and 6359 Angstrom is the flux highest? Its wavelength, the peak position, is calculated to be 6340.0 Angstrom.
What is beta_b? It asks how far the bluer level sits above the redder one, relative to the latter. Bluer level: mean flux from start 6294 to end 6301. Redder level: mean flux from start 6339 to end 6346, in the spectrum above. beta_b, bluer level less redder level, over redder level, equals 0.028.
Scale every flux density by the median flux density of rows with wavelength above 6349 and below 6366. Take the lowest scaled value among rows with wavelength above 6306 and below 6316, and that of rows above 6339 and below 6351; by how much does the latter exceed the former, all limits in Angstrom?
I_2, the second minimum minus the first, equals -0.038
